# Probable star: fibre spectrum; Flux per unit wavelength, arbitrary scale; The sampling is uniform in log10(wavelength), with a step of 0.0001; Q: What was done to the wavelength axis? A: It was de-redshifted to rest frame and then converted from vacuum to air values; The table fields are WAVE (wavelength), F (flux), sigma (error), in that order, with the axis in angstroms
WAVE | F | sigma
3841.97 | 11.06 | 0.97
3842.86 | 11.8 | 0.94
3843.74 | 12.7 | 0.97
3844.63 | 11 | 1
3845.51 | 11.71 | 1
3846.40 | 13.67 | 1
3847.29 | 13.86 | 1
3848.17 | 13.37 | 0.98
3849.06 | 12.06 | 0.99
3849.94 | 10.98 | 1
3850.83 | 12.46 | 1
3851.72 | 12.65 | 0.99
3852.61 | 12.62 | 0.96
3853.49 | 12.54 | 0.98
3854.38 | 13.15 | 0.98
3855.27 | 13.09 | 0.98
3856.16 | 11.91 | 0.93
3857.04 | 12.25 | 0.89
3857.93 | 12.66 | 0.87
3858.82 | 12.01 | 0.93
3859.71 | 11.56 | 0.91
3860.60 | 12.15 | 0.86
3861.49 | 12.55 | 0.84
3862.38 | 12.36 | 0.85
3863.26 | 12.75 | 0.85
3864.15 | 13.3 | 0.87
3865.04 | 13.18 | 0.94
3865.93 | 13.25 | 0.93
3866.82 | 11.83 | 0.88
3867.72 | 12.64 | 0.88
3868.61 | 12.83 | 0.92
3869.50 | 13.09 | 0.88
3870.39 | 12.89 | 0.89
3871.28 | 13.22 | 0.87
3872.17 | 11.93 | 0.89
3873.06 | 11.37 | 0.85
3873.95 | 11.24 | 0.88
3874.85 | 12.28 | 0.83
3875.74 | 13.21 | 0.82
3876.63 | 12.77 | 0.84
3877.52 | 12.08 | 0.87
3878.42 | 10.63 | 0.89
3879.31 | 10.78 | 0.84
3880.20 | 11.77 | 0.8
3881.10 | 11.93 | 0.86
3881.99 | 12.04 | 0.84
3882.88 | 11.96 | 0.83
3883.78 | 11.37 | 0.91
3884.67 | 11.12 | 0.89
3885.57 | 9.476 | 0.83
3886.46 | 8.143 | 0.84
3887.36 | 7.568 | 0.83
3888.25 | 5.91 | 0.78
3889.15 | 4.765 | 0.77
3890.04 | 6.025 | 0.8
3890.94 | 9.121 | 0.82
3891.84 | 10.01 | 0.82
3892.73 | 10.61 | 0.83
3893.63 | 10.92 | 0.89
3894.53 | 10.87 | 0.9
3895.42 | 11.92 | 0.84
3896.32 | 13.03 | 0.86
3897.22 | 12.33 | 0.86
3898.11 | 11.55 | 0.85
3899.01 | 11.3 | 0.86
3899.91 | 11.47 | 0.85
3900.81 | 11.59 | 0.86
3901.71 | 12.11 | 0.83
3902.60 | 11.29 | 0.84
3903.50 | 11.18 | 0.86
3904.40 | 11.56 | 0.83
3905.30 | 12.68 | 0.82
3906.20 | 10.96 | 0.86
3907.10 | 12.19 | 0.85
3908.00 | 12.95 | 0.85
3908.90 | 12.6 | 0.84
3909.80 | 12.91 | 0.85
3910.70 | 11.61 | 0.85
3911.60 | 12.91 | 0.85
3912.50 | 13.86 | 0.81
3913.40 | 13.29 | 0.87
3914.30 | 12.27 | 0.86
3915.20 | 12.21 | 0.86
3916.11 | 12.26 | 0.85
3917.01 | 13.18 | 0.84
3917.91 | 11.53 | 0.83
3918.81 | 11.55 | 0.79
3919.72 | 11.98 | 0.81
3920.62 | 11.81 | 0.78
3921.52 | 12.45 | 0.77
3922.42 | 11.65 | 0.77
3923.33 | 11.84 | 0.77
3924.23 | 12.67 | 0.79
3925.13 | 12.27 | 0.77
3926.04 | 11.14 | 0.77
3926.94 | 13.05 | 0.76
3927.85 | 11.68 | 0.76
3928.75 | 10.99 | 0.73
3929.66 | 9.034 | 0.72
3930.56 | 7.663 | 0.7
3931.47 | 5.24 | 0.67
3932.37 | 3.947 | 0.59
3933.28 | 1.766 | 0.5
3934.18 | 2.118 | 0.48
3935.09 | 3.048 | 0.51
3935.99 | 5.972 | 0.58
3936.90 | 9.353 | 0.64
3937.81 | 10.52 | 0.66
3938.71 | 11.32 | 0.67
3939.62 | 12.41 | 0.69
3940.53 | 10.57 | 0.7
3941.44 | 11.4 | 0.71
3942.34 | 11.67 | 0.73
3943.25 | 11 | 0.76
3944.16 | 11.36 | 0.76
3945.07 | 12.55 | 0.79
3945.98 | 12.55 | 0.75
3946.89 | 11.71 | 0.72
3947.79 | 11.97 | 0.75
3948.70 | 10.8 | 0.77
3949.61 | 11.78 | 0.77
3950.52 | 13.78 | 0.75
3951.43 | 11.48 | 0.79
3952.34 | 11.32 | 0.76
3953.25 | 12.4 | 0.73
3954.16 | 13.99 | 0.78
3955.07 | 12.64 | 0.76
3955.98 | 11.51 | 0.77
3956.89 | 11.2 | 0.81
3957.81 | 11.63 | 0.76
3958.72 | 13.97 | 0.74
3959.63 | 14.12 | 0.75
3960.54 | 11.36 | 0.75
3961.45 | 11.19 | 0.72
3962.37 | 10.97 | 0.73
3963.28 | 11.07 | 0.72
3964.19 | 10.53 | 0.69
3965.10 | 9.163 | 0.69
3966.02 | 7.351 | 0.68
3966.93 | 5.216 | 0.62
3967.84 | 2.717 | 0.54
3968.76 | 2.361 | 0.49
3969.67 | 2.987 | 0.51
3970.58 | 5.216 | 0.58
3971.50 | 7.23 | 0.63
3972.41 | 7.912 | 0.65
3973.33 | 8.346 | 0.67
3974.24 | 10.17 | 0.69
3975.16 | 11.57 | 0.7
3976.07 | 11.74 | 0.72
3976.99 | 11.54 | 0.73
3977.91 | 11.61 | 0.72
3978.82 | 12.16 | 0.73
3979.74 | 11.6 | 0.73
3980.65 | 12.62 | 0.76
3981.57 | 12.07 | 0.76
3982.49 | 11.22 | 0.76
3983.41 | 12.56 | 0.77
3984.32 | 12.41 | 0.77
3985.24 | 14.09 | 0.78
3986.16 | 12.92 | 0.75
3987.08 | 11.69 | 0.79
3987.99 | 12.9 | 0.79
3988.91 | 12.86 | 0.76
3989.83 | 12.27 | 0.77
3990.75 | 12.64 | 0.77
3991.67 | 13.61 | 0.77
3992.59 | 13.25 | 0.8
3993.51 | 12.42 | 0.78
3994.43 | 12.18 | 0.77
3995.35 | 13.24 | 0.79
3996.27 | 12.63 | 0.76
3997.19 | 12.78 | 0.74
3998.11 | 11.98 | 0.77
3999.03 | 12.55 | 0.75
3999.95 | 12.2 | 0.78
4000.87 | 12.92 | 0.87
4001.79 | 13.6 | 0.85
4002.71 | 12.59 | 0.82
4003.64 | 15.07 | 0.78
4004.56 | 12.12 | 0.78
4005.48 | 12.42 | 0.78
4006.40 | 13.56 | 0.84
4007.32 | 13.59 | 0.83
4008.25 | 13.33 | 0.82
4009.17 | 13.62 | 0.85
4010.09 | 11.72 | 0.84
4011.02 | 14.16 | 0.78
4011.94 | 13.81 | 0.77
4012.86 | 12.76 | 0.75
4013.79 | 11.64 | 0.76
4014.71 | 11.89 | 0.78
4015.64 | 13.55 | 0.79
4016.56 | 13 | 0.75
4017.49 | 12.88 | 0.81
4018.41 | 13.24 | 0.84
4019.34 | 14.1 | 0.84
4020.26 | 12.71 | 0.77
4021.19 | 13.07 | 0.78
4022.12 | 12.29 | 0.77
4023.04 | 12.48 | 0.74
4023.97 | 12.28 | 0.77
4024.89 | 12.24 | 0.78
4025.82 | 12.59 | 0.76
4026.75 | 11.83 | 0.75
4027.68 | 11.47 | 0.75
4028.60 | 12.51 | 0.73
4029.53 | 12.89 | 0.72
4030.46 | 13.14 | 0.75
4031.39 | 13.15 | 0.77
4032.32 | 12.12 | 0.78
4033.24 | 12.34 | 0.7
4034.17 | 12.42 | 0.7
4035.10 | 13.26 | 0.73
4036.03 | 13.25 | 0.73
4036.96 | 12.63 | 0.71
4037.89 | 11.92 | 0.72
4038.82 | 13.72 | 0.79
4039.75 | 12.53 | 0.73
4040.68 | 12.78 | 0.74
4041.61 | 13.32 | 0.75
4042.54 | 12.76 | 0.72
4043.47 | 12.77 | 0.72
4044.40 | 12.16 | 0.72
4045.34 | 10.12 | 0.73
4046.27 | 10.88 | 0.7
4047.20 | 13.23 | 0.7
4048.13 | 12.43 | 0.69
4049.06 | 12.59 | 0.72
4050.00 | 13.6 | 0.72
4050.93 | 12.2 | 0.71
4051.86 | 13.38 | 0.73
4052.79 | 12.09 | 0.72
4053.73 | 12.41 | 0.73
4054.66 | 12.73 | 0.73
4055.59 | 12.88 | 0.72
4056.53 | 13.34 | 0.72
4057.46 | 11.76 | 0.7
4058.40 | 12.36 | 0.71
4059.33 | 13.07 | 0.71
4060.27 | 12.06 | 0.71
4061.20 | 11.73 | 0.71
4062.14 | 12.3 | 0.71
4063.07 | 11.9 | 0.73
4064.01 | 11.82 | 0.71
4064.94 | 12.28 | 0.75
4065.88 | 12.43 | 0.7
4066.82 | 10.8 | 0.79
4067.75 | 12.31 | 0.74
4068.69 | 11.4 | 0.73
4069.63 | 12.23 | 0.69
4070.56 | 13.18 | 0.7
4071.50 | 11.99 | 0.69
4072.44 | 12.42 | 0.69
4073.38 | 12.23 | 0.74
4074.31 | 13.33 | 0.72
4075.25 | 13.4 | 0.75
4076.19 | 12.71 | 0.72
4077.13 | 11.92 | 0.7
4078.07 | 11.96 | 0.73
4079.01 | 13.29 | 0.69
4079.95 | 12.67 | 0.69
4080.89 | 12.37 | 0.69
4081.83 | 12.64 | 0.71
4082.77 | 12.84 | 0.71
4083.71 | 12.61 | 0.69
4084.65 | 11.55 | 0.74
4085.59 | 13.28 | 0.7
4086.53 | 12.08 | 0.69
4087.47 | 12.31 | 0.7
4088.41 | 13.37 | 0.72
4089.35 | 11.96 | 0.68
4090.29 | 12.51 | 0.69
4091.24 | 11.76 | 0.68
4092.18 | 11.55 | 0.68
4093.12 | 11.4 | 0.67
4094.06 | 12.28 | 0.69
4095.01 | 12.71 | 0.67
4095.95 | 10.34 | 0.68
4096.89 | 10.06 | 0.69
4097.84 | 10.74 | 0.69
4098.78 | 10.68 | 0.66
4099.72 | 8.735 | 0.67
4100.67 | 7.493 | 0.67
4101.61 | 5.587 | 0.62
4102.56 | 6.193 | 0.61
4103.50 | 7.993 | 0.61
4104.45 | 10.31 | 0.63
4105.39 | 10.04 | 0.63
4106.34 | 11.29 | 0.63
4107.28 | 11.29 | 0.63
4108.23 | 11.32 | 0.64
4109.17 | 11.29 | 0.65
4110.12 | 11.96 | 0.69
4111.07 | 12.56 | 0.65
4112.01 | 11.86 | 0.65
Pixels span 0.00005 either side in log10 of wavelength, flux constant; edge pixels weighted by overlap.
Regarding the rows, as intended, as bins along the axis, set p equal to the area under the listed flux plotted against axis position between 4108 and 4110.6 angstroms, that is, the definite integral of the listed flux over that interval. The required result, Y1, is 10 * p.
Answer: 300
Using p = 30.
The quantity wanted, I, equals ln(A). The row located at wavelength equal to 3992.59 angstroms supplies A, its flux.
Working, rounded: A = 13.25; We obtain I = 2.58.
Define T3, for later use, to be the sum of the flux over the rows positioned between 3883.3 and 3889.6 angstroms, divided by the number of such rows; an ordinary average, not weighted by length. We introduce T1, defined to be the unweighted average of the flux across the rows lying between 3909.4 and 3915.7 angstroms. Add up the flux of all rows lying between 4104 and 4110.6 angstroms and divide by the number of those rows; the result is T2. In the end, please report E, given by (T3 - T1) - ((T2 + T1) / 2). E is -16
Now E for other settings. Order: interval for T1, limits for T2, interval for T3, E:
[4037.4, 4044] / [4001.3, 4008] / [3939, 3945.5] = -14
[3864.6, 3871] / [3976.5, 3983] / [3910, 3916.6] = -13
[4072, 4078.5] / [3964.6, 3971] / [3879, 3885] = -10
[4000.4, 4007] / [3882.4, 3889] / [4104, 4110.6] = -13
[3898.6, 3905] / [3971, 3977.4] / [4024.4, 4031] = -10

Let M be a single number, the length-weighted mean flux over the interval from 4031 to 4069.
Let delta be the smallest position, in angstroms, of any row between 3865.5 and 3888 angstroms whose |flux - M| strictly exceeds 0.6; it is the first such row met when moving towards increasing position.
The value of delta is 3865.93 angstroms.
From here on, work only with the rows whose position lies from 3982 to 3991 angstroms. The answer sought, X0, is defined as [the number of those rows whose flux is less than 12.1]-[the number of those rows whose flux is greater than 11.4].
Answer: -7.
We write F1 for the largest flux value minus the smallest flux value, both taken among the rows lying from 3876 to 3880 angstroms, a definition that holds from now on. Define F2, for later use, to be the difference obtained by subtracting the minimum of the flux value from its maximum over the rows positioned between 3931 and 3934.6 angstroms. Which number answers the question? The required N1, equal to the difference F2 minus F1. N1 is 1.3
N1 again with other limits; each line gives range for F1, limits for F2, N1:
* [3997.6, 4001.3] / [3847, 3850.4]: 1.9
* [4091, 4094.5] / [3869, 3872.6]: 0.4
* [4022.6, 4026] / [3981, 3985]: 1.0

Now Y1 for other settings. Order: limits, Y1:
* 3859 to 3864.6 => 696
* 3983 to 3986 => 391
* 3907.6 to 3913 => 692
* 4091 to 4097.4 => 731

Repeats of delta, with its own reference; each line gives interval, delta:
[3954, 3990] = 3954.16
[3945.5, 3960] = 3946.89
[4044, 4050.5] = 4045.34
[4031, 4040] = 4031.39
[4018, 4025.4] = 4018.41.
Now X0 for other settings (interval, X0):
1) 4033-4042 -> -9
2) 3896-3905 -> 0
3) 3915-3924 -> -4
